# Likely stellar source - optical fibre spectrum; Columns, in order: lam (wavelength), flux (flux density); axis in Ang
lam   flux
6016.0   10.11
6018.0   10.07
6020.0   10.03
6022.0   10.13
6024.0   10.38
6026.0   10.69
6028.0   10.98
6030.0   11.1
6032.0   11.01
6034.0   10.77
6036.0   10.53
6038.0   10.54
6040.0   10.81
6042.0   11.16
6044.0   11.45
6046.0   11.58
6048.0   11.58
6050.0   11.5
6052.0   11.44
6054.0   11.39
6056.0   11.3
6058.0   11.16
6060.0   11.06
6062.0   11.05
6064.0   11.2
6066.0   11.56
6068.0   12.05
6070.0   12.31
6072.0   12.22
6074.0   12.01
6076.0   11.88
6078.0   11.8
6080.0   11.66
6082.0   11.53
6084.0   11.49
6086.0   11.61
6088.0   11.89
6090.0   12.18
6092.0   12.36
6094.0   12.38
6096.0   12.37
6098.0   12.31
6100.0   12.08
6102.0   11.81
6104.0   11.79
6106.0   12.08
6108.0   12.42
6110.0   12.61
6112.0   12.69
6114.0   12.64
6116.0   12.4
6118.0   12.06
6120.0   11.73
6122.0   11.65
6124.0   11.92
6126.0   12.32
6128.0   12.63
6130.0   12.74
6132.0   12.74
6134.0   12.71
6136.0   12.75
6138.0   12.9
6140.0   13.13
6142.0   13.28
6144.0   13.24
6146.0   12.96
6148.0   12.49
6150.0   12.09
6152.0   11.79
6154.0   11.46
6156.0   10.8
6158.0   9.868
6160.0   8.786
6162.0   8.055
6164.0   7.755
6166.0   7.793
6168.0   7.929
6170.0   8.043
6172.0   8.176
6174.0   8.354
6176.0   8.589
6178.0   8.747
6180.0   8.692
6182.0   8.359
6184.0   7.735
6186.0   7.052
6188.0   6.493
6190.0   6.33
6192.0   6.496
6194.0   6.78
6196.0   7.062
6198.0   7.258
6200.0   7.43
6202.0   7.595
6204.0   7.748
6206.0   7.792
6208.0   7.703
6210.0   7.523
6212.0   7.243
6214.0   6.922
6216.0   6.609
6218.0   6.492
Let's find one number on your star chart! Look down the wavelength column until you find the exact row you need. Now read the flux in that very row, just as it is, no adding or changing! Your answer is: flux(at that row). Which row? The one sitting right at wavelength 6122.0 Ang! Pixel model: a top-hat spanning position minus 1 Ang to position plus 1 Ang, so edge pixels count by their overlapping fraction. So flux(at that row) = 11.65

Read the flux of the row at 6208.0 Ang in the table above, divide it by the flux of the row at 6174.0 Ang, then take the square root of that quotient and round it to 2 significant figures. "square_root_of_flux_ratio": 0.96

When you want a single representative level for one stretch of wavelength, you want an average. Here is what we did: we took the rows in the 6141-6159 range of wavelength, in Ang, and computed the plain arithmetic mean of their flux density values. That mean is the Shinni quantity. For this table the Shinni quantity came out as 12.0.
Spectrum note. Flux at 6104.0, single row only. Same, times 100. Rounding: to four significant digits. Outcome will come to 1179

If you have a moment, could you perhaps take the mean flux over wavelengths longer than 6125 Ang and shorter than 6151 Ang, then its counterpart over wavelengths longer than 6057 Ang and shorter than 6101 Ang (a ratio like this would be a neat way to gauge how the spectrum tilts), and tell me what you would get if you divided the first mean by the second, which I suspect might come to 1.1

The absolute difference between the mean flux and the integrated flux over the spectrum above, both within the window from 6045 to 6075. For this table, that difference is 335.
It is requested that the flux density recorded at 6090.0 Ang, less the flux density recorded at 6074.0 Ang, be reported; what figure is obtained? 0.2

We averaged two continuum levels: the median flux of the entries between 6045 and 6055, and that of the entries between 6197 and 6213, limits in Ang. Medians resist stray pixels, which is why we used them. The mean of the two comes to 9.5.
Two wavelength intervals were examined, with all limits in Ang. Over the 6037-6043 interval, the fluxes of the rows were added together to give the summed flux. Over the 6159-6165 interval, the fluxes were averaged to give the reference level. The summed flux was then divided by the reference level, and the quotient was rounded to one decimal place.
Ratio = 4.0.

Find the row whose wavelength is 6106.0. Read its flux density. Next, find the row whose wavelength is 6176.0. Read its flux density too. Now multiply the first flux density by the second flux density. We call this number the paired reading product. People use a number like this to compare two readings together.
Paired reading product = 104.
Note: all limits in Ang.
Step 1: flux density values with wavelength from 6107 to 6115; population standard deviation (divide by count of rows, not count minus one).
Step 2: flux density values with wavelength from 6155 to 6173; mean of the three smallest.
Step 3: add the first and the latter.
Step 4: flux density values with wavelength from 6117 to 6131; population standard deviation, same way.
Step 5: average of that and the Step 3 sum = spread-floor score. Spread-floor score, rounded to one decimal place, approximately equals 4.2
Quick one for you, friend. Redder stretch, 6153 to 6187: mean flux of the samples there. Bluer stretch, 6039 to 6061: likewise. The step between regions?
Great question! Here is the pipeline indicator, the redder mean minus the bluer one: -3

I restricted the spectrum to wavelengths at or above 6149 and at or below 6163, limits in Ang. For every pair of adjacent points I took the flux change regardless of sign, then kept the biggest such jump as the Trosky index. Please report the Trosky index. 1.1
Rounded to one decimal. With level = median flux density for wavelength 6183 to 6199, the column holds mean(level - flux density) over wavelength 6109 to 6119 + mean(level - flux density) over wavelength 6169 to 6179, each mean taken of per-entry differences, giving -7.0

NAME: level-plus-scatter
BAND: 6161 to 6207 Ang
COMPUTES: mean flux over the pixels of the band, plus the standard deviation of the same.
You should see 8.4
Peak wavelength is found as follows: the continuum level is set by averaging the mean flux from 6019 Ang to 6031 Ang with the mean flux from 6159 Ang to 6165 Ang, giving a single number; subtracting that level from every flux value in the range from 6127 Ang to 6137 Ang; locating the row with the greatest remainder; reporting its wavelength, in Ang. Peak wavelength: 6136.0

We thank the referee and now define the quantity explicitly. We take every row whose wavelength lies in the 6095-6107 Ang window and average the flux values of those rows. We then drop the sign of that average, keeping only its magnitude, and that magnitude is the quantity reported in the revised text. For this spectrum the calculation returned 12.1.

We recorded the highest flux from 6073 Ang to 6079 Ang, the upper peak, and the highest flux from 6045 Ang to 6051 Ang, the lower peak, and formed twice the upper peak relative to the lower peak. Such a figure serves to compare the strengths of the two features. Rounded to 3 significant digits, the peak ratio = 2.07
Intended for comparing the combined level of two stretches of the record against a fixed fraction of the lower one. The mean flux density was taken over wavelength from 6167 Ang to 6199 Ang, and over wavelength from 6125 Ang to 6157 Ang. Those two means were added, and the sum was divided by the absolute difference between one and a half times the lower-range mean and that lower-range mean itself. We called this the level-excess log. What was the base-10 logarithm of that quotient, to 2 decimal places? 0.51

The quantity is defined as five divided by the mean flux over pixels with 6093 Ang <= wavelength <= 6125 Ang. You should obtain 0.41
